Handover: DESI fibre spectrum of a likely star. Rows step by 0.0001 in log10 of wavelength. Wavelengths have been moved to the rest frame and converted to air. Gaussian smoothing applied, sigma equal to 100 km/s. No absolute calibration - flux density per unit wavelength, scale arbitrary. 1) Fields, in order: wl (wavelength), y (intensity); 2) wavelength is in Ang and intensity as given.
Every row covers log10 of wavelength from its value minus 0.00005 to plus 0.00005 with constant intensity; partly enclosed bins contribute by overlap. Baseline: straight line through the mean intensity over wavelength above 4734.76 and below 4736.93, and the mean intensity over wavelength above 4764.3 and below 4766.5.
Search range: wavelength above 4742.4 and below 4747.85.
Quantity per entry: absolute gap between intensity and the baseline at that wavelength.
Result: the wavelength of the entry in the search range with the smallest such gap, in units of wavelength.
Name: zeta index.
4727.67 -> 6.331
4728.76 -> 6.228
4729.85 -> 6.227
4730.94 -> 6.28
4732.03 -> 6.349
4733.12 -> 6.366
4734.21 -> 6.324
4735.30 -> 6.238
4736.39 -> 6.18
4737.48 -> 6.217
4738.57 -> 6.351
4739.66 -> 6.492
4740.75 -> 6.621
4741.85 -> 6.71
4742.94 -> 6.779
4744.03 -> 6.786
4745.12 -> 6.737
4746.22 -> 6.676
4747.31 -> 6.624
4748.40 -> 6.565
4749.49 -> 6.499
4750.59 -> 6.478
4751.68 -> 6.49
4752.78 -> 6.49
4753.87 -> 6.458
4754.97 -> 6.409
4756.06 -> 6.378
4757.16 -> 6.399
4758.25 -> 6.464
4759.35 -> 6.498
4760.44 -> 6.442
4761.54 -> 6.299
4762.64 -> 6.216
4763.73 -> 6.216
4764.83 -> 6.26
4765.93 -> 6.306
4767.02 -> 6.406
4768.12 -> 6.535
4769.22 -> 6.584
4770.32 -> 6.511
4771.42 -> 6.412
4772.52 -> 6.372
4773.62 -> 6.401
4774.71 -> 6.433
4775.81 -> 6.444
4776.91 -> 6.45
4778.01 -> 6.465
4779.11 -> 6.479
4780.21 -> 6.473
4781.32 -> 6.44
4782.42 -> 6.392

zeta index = 4747.31 Ang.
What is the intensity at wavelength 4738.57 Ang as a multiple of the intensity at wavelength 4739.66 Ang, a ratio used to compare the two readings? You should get 0.98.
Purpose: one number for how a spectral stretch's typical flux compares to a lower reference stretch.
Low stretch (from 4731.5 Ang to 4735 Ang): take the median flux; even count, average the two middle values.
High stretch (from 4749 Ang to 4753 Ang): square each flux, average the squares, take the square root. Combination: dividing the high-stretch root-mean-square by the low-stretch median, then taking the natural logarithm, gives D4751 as 0.022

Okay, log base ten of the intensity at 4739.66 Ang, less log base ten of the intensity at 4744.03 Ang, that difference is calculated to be -0.02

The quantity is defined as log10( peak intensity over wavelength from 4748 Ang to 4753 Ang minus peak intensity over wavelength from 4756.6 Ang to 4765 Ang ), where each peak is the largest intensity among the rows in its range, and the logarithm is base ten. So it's -1.2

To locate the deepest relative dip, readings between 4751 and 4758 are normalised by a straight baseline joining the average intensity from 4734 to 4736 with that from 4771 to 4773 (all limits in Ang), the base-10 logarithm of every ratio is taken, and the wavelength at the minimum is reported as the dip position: 4756.06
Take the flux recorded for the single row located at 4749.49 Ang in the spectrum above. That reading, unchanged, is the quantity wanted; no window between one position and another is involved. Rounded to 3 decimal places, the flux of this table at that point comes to 6.499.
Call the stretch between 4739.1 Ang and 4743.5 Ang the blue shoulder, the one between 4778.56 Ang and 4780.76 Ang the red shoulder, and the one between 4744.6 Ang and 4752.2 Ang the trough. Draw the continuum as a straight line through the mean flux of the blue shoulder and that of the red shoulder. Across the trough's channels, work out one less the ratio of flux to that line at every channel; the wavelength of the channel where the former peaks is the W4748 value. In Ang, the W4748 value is 4750.59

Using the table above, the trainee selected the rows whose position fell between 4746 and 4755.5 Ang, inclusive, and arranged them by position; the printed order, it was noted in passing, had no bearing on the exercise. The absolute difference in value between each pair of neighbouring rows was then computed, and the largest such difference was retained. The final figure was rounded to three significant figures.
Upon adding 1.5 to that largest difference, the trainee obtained 1.57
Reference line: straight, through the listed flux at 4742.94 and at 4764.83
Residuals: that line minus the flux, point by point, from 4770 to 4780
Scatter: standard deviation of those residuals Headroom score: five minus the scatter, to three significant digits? 4.91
